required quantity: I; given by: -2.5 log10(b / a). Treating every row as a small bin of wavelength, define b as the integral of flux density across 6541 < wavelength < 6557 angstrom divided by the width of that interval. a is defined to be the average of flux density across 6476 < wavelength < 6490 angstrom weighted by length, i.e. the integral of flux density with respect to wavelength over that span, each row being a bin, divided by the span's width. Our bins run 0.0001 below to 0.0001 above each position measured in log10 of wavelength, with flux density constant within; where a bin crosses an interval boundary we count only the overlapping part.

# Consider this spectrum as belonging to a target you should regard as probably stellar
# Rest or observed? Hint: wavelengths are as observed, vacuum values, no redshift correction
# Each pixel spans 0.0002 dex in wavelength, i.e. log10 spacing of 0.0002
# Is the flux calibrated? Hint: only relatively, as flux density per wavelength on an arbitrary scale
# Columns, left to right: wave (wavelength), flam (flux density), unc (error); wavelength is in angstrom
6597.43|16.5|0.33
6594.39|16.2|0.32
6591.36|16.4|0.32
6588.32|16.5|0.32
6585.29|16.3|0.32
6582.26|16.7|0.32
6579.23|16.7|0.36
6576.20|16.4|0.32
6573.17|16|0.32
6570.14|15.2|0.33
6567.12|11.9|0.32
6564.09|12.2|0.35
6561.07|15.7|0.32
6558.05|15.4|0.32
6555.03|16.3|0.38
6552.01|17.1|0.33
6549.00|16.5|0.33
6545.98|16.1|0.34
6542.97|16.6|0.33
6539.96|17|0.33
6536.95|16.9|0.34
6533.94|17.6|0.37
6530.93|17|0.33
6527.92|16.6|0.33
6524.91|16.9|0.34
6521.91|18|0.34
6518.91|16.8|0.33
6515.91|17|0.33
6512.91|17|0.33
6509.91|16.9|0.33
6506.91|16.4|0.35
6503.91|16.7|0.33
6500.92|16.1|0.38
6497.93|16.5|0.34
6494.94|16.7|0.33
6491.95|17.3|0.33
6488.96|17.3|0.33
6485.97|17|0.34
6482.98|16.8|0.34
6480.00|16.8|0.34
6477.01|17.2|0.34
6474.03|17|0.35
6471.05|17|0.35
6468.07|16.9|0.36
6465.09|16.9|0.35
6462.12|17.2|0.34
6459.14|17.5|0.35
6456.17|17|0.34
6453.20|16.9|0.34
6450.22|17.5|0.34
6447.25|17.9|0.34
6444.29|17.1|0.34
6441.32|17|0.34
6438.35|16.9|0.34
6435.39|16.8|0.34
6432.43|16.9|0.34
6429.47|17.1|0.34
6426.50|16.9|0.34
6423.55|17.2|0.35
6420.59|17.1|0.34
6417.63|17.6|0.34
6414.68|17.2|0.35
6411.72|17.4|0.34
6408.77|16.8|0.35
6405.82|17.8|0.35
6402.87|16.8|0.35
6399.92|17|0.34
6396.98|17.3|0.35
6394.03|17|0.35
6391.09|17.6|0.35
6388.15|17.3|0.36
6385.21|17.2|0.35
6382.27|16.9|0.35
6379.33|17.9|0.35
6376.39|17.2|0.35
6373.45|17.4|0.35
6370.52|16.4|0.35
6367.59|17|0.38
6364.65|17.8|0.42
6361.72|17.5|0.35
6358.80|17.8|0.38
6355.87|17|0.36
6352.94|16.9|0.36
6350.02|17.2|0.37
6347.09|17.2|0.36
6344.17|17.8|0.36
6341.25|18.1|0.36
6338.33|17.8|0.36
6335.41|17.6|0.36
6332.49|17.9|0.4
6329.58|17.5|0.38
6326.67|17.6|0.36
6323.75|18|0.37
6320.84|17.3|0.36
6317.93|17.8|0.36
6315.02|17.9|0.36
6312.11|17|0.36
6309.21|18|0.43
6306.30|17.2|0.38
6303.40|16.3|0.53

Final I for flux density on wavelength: 0.032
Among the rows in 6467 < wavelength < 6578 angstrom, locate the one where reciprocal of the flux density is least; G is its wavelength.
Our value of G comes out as 6521.91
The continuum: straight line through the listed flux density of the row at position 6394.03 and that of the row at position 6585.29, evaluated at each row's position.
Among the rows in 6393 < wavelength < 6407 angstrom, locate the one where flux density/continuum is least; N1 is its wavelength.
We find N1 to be 6402.87 angstrom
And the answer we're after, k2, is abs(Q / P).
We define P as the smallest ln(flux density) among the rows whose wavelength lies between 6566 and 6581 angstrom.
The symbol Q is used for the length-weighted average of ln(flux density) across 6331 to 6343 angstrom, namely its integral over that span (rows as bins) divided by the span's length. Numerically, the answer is 1.16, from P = 2.48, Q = 2.88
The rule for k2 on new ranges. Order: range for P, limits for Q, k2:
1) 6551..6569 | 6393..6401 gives 1.15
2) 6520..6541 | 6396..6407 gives 1.01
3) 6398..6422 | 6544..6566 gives 0.97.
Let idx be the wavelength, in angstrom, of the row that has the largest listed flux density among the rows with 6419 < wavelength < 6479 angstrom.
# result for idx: 6447.25 angstrom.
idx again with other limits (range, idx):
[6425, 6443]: 6429.47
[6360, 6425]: 6379.33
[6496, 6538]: 6521.91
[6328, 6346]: 6341.25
